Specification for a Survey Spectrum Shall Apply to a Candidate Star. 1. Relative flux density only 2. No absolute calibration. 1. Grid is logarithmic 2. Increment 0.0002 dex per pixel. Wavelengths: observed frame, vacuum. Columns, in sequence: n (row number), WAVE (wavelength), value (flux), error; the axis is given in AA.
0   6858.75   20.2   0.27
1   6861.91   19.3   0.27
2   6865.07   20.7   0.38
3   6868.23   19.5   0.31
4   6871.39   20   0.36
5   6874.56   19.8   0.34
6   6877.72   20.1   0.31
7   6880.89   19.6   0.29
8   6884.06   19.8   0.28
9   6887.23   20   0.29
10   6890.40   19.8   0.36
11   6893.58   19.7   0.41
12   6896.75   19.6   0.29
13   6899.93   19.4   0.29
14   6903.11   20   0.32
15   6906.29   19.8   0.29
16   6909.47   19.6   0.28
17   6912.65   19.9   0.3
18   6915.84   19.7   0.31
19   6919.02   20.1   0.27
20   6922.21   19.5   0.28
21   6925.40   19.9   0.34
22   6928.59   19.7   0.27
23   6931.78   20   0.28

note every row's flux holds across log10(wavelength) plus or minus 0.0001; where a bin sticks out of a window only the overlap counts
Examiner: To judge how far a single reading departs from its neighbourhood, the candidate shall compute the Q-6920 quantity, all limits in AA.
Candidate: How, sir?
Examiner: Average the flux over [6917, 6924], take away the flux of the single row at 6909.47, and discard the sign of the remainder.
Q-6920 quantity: 0.20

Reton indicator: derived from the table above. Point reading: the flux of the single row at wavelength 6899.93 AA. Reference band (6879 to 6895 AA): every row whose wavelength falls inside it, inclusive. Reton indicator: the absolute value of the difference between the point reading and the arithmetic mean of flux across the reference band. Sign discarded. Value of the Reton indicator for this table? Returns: 0.38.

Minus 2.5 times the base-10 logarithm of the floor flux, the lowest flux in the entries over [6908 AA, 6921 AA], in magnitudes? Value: -3.23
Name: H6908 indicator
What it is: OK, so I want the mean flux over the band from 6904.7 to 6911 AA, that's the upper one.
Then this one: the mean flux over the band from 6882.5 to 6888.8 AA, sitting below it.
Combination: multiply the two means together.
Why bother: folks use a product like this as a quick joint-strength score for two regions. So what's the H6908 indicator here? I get 392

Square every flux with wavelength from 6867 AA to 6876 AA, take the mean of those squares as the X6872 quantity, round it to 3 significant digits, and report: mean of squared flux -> 391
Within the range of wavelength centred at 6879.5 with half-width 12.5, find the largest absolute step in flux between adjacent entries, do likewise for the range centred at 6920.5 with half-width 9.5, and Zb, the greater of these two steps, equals 0.60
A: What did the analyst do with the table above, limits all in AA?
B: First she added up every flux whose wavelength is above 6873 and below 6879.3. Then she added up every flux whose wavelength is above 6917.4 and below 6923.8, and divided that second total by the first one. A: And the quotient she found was 0.99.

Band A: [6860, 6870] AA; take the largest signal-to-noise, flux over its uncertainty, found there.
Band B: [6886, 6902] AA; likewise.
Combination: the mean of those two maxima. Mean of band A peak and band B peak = 70.2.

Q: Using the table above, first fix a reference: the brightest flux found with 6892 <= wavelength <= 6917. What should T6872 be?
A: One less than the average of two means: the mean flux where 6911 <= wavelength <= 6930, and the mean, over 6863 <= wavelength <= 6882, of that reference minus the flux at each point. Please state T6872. 8.93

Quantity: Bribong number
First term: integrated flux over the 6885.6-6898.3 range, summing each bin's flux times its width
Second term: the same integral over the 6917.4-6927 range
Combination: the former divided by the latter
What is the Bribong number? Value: 1.32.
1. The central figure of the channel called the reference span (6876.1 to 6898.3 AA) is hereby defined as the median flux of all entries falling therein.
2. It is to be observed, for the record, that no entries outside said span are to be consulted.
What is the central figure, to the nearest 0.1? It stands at 19.8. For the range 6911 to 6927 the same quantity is 19.9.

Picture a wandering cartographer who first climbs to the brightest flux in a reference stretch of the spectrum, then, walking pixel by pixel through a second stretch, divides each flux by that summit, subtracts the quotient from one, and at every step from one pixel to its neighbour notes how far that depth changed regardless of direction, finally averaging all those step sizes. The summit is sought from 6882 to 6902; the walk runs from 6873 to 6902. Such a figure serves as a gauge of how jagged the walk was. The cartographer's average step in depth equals 0.011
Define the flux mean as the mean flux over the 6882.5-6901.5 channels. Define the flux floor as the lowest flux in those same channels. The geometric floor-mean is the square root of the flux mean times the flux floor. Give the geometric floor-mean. 19.56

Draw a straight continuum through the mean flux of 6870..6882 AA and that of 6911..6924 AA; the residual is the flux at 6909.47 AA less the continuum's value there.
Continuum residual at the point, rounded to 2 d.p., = -0.21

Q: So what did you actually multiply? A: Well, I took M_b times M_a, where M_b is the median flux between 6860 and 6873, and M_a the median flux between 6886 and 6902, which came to 389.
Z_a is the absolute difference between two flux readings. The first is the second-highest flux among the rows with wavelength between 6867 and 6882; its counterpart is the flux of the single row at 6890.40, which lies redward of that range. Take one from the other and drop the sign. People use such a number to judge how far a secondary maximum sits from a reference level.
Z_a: 0.20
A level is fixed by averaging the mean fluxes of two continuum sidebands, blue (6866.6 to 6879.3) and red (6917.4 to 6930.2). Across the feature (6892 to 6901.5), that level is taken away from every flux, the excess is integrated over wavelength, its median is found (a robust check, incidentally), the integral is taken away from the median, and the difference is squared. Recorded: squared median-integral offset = 5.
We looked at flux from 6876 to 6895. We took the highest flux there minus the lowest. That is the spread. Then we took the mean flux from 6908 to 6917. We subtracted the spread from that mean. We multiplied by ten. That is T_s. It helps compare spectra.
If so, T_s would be 192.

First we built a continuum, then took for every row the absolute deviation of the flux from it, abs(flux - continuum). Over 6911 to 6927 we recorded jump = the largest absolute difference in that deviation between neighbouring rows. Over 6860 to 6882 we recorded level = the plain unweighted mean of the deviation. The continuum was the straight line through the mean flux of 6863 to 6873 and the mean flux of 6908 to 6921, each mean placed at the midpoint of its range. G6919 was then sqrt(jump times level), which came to 0.27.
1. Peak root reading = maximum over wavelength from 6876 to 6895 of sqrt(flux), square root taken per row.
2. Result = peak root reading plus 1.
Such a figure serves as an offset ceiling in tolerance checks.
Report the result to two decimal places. 5.48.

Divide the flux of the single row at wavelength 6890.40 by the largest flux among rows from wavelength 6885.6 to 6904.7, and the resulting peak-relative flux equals 0.990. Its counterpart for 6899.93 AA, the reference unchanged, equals 0.970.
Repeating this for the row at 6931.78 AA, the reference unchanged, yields 1.000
